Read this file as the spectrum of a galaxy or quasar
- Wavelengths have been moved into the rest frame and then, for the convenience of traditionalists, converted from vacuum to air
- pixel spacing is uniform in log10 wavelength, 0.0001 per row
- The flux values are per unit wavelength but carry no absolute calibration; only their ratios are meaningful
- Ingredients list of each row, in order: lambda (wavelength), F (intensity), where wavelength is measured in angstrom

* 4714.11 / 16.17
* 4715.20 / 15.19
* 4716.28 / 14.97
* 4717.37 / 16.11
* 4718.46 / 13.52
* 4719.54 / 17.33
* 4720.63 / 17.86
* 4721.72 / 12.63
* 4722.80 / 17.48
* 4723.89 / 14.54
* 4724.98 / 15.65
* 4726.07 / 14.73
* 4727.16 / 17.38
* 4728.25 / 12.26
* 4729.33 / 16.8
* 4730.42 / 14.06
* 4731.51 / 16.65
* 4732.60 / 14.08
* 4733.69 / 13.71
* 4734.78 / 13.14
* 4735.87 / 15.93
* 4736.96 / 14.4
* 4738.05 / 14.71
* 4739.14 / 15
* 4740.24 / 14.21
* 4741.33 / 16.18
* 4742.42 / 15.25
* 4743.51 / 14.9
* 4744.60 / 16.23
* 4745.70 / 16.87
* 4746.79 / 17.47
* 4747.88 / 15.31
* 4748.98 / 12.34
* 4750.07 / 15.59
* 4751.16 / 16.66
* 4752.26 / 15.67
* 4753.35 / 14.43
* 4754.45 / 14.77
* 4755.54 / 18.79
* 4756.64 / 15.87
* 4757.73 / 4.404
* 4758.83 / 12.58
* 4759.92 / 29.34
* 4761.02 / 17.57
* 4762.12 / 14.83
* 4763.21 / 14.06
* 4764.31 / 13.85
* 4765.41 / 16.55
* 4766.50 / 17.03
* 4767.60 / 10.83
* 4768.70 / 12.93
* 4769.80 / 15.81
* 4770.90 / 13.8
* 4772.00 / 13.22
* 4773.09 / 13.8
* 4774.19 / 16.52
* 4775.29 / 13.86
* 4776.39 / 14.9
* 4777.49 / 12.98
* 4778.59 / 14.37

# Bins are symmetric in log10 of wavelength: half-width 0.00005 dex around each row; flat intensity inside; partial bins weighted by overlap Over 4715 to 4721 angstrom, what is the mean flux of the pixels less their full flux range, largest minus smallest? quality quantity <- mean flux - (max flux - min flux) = 11.5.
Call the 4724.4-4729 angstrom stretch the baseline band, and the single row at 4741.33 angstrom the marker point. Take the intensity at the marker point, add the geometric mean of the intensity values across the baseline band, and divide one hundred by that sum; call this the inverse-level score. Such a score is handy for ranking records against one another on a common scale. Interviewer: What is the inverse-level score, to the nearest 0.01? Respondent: 3.22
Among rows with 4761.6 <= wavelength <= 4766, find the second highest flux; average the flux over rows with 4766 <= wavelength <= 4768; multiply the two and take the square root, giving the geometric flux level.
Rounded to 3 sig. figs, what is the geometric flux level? 14.4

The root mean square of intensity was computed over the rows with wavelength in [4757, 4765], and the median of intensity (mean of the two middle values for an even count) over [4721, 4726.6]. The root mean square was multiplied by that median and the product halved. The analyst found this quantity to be 123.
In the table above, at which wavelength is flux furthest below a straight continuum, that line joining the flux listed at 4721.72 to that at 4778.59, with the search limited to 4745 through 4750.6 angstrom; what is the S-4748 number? 4748.98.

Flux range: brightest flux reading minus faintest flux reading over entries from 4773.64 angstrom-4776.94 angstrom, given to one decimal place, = 2.7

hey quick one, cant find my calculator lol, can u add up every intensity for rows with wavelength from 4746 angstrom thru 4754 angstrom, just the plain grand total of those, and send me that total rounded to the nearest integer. 107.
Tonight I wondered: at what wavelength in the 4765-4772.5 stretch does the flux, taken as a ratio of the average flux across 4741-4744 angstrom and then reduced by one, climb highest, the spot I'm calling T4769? 4766.50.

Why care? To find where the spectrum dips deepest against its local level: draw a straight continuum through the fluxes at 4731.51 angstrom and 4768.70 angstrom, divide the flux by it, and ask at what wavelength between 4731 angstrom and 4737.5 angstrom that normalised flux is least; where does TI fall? 4734.78 angstrom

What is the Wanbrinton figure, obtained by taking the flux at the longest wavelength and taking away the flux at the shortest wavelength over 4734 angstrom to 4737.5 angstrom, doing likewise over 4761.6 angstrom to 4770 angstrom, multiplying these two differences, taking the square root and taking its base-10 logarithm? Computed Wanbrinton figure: 0.05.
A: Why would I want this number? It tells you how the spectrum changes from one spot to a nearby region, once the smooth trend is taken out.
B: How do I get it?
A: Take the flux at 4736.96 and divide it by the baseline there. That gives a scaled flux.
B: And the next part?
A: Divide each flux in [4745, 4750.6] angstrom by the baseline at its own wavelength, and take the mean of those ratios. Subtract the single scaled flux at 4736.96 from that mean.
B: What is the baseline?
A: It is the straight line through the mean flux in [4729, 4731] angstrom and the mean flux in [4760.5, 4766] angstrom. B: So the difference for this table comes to 0.07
